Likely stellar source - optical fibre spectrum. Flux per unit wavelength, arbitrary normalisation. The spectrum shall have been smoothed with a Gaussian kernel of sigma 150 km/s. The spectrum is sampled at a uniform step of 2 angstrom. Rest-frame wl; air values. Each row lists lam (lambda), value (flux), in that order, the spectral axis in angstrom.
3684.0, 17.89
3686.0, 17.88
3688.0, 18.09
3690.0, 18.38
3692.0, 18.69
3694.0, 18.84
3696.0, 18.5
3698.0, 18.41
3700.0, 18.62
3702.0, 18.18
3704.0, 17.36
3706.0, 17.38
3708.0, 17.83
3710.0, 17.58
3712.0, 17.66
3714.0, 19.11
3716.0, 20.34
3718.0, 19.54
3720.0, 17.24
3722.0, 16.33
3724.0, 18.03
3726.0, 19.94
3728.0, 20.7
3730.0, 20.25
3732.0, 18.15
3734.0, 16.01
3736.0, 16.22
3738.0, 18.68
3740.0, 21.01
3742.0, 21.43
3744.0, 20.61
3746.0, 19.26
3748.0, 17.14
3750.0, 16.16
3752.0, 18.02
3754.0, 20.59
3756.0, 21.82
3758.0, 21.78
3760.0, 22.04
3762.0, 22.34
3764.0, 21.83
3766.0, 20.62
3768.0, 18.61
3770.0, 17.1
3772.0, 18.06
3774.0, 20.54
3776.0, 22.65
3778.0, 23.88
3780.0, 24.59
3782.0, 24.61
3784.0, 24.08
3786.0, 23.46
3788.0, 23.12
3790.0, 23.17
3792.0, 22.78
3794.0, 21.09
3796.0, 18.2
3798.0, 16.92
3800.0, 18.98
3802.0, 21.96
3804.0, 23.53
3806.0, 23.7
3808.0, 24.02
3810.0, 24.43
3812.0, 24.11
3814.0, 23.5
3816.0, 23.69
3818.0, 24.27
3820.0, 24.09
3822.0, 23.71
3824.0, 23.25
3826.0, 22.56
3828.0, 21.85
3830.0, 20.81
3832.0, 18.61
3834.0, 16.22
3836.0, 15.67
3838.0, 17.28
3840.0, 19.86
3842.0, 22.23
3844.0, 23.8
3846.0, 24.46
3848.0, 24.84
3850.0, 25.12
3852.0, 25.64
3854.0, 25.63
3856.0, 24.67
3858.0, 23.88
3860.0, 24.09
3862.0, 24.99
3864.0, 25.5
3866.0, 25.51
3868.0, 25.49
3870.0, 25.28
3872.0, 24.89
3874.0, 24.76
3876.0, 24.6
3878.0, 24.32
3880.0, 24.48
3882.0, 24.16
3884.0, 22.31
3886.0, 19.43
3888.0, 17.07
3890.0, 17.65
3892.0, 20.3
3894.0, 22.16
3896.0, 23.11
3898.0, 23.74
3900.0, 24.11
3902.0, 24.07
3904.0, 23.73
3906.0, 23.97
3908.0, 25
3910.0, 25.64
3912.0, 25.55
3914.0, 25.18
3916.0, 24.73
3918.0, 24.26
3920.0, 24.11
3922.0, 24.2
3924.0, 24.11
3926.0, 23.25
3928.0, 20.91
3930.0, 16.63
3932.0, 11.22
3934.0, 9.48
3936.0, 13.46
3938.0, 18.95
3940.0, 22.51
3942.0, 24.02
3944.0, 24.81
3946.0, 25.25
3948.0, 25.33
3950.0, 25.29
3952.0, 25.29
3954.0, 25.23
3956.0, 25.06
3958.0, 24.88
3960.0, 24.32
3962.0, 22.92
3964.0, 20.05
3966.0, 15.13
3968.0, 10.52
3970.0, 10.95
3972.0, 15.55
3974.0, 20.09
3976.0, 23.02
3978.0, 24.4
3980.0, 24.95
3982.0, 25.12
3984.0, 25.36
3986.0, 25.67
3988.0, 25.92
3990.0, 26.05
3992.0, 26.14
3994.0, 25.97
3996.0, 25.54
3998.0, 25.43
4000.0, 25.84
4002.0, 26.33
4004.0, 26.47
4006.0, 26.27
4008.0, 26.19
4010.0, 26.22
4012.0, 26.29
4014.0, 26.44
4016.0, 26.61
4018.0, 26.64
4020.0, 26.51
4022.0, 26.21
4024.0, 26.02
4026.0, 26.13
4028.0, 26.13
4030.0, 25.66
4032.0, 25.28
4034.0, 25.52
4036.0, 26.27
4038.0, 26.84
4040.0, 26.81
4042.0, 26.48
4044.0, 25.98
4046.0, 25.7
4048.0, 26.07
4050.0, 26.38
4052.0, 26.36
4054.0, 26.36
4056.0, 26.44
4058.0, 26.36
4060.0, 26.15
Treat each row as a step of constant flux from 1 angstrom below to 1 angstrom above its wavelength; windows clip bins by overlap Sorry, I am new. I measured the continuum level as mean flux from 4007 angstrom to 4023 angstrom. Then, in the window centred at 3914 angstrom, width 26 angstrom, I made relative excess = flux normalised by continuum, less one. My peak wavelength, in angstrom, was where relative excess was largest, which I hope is 3910.0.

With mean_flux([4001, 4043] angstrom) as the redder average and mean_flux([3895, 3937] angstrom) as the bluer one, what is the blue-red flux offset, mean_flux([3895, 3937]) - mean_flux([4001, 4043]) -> -4.3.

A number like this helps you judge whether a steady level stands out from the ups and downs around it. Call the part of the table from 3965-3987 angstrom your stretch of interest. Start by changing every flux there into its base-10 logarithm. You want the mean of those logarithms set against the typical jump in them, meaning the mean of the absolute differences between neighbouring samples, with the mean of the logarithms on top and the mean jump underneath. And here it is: 24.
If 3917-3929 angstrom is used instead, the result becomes 101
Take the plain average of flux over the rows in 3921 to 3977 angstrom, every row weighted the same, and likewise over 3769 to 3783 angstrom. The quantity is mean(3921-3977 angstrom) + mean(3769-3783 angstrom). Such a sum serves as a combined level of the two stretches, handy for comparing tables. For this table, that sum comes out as 42.1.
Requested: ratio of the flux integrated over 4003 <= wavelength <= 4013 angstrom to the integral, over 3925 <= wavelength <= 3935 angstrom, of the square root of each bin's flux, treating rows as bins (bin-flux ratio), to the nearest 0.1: 6.6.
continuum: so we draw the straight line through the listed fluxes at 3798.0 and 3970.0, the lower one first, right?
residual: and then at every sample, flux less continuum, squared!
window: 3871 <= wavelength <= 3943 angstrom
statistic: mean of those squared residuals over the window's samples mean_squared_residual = 93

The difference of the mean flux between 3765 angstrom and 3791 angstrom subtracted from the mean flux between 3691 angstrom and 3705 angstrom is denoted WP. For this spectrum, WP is -3.5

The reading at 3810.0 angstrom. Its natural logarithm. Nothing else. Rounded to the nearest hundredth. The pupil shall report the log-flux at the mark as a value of 3.20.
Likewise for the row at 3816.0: 3.17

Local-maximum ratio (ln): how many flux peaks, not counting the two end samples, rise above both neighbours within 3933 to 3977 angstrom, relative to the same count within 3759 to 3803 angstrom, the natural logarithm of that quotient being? -1.1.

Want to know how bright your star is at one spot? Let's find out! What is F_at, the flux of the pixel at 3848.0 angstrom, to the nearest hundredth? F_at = 24.84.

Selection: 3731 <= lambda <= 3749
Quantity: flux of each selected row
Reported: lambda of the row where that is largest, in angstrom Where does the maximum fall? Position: 3742.0 angstrom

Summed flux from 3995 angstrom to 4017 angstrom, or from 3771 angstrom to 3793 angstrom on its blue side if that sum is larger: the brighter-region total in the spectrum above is 288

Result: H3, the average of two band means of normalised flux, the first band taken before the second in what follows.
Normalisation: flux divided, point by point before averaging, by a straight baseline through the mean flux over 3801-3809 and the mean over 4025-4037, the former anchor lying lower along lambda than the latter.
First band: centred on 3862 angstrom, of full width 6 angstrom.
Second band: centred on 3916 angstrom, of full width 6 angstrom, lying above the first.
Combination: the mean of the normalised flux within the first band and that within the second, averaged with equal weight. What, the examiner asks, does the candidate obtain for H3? 1.02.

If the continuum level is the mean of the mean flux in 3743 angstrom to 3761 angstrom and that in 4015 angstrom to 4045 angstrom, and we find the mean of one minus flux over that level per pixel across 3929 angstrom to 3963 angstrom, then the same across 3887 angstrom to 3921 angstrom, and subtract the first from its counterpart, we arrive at -0.08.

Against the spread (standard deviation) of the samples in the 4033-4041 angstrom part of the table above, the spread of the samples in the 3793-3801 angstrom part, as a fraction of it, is 2.8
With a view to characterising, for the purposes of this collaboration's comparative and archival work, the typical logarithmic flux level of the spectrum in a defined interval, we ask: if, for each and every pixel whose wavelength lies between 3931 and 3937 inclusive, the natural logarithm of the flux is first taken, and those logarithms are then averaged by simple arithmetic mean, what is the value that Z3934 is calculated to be 2.42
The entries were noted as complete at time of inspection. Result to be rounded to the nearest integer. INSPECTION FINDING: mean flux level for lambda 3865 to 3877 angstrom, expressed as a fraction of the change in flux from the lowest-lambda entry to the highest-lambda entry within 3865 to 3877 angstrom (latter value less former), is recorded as -28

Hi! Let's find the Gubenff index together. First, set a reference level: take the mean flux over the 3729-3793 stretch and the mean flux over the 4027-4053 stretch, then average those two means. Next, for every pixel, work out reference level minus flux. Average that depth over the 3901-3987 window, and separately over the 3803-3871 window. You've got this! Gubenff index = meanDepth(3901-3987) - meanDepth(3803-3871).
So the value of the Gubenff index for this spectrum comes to 1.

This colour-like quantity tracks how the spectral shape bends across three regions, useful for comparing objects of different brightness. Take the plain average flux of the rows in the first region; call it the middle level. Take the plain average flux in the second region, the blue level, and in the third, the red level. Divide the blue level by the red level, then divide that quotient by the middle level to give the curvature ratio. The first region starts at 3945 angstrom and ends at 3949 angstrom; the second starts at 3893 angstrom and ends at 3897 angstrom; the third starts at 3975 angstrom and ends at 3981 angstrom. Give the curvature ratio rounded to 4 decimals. 0.0371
